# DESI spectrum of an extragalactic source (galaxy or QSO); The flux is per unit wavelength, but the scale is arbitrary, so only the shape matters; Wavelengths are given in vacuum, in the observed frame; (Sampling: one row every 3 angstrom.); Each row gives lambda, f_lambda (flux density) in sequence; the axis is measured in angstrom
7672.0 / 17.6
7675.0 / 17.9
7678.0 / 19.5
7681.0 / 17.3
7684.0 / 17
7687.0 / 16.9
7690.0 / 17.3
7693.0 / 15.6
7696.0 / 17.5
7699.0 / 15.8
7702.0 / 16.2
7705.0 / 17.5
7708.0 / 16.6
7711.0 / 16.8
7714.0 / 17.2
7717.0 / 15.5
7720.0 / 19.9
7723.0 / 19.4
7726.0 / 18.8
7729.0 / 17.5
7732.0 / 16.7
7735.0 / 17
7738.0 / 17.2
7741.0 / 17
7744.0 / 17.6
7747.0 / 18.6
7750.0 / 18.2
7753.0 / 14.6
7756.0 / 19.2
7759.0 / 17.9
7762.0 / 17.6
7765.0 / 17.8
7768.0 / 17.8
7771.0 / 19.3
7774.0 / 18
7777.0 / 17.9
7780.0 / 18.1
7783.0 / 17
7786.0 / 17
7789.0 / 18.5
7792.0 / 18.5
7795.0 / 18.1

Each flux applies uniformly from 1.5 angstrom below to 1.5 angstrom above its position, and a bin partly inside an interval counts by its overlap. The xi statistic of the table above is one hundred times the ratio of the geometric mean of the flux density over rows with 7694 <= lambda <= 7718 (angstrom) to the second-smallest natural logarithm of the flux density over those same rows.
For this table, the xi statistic 602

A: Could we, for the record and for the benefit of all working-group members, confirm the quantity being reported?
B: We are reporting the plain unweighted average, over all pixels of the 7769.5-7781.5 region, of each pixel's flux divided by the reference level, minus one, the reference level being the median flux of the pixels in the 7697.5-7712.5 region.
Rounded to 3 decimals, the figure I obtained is 0.104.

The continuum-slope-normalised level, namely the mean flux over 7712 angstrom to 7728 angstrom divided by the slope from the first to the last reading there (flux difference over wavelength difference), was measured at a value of 136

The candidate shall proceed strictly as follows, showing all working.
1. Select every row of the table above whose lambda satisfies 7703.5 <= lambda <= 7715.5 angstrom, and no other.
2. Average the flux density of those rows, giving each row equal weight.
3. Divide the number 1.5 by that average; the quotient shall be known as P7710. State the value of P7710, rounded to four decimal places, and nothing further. 0.0881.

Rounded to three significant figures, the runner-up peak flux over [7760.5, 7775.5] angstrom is 18.0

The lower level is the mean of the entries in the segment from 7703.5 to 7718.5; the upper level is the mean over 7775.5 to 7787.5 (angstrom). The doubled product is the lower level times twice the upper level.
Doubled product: 585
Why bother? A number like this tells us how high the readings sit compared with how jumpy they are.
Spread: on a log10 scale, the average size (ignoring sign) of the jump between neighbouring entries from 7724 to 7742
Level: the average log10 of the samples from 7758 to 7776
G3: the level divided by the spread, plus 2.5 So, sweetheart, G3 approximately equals 93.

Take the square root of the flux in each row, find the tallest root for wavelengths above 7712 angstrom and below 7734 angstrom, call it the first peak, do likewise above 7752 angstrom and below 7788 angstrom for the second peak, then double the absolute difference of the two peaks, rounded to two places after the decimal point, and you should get 0.14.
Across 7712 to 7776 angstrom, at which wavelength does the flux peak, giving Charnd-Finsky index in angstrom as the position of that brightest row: 7720.0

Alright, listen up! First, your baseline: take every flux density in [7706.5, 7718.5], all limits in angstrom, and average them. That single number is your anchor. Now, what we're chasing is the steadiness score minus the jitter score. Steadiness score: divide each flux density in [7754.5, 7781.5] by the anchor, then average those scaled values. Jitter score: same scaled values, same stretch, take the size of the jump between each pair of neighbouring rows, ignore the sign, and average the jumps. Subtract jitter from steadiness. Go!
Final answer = 1.06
